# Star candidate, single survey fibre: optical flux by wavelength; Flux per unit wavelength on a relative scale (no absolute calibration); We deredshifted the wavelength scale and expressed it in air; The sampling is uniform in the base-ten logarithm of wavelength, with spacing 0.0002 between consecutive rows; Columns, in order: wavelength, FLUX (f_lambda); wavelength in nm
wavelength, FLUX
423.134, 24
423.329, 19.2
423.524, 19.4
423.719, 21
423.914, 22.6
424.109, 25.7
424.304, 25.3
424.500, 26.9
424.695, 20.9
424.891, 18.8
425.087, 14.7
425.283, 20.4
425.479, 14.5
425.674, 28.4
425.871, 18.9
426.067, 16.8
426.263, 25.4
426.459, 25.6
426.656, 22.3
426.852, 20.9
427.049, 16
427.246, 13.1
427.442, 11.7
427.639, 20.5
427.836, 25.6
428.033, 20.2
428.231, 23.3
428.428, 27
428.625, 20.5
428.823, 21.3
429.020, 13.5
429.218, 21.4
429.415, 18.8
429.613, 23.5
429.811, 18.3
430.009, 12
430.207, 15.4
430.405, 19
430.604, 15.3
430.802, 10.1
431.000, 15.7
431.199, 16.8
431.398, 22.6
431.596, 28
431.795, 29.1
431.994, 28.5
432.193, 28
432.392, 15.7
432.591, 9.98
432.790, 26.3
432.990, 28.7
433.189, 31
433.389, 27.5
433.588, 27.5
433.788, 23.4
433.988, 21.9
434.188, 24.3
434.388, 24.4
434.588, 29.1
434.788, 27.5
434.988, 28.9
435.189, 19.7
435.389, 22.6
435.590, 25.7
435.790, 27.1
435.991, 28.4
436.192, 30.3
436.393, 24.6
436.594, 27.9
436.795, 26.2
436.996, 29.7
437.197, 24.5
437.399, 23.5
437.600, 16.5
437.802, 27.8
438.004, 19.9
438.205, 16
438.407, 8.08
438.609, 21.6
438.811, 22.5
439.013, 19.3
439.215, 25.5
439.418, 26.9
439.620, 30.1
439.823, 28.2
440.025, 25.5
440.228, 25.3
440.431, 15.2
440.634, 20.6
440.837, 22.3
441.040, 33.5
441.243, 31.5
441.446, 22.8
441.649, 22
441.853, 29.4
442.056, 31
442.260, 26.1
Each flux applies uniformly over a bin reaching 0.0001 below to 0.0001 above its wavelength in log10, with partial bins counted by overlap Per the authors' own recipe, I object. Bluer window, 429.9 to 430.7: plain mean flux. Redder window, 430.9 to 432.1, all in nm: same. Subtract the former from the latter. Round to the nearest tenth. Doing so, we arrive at 8.0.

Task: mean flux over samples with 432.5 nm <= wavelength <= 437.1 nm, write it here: 25.8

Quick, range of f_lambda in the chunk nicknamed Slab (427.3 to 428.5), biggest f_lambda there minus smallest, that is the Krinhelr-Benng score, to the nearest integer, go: 15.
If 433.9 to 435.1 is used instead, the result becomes 7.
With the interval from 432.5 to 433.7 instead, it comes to 21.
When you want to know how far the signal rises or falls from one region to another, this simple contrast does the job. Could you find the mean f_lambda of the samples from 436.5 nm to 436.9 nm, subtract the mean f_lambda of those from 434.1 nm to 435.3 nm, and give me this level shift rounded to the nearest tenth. 1.4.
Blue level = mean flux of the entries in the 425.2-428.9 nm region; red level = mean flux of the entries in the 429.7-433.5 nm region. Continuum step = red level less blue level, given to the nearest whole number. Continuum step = 0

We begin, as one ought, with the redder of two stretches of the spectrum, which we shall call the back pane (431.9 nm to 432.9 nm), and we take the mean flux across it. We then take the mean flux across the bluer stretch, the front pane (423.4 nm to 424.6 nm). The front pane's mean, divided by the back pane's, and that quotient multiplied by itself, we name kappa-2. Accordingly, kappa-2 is 1.2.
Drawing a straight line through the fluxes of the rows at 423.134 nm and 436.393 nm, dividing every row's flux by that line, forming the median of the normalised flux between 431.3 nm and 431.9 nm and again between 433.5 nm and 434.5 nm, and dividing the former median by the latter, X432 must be 1.2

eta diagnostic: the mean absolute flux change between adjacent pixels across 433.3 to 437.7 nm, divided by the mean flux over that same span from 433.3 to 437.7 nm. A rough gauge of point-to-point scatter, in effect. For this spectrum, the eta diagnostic 0.12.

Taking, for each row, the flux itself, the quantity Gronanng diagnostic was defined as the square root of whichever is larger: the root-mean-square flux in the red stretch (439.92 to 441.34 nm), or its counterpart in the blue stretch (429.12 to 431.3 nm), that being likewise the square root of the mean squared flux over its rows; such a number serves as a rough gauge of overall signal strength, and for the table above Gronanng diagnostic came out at 5.05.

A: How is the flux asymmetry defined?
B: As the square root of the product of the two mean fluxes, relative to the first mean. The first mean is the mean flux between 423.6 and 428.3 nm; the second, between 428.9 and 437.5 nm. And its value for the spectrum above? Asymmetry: 1.05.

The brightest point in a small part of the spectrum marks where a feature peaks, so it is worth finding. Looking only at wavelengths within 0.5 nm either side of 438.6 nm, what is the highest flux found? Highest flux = 22.5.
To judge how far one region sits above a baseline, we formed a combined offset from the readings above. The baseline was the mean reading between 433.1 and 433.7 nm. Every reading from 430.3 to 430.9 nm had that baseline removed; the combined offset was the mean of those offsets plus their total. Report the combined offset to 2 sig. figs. -55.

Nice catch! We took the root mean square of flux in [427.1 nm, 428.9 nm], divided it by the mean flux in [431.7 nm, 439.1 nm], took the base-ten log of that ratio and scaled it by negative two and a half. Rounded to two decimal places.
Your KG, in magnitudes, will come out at 0.16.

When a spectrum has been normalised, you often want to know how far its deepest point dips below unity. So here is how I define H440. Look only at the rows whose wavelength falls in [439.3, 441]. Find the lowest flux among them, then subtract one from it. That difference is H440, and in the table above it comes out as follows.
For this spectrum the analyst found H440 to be 14.2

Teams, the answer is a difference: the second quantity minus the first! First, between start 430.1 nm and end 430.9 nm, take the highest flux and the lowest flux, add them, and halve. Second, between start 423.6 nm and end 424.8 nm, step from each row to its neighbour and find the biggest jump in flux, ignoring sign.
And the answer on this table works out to -9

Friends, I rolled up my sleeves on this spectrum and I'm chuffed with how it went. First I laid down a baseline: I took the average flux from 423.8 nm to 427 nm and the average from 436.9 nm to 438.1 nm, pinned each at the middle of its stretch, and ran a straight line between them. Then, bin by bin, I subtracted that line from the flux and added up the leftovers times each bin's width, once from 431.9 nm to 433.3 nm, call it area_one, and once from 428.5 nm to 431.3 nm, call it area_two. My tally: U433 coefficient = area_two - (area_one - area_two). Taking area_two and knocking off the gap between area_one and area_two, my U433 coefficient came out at -30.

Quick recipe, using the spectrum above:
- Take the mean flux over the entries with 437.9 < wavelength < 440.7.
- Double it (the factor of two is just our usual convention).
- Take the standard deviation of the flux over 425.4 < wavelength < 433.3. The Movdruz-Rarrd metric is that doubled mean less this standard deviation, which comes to 38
